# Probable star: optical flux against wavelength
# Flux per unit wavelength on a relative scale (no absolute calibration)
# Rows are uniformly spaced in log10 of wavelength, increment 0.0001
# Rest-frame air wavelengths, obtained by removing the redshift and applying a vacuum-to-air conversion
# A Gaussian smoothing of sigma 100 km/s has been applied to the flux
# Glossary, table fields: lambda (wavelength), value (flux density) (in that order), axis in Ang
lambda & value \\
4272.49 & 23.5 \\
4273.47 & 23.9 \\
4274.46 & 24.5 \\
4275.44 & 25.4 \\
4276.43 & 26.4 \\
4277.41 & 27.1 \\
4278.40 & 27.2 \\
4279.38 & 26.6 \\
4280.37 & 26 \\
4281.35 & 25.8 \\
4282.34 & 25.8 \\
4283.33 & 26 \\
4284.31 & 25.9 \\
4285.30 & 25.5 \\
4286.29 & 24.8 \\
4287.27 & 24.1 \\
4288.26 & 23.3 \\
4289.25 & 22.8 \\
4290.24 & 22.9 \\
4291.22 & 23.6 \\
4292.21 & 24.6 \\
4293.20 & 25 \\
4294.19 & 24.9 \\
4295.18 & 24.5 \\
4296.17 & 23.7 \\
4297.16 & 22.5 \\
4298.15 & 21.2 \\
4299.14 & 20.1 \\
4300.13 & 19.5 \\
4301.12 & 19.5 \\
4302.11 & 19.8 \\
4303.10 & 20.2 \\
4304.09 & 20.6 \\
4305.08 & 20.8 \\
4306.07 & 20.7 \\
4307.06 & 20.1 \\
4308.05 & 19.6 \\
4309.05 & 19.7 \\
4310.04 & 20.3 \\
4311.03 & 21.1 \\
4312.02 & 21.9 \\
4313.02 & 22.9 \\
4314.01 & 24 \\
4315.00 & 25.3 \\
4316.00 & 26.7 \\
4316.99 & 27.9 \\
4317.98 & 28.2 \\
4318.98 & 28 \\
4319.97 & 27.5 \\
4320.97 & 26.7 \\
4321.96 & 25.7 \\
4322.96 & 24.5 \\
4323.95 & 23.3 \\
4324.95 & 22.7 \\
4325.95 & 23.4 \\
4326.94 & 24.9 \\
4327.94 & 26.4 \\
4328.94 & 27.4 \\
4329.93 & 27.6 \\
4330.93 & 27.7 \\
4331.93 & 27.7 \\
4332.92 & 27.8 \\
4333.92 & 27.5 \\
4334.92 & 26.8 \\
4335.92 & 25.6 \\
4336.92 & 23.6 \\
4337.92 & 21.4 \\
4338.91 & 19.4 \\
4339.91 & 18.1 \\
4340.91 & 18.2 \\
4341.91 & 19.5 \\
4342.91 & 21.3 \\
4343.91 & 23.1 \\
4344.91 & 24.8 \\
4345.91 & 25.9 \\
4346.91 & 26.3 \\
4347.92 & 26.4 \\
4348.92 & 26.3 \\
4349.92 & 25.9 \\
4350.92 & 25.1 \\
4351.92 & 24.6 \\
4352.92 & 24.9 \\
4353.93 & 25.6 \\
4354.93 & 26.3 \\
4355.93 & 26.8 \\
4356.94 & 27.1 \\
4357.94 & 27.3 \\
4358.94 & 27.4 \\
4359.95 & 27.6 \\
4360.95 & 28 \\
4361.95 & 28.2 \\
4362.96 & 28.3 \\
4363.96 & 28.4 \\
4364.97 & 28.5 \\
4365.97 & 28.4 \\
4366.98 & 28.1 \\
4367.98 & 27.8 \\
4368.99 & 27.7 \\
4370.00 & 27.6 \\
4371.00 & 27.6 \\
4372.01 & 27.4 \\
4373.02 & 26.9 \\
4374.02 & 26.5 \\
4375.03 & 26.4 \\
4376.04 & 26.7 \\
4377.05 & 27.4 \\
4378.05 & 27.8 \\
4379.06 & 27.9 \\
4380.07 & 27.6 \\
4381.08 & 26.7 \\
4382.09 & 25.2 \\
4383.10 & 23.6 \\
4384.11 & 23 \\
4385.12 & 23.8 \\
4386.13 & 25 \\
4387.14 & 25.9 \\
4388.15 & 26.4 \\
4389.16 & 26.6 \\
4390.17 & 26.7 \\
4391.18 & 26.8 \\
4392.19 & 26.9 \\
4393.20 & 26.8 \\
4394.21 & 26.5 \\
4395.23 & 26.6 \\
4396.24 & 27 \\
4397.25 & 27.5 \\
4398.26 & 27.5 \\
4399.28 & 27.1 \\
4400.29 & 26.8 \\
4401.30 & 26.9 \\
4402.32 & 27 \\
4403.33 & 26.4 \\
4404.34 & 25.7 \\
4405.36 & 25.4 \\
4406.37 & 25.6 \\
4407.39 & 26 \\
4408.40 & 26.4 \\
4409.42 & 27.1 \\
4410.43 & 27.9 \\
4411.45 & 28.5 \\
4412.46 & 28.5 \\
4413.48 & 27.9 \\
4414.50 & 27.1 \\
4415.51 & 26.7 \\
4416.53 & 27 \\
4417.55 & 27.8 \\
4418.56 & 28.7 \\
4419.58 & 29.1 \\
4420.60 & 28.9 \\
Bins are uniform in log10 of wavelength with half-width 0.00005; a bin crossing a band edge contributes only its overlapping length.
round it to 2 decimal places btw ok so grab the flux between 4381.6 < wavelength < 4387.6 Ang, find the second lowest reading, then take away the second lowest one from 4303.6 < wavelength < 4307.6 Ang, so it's 3.00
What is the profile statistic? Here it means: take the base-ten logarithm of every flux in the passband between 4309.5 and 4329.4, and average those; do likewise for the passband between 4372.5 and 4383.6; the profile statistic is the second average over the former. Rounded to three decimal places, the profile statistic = 1.021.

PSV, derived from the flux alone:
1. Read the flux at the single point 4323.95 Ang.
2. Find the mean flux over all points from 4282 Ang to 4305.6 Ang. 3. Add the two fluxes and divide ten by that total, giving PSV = 0.216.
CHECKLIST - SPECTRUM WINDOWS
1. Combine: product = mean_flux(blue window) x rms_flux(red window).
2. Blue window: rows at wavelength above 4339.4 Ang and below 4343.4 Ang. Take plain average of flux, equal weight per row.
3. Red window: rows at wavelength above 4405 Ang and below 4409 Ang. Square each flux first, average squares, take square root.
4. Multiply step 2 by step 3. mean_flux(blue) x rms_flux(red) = 498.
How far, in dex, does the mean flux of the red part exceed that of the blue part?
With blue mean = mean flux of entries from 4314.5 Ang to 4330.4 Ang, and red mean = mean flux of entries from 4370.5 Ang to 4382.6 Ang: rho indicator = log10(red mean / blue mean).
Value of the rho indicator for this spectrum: 0.016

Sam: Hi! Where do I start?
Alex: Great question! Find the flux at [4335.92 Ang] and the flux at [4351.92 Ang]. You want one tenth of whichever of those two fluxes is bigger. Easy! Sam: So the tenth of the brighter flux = 2.56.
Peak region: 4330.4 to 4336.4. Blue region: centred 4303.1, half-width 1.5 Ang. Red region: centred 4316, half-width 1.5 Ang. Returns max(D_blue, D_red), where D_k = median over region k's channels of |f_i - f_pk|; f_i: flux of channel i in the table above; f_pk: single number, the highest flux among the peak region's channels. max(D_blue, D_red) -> 7.6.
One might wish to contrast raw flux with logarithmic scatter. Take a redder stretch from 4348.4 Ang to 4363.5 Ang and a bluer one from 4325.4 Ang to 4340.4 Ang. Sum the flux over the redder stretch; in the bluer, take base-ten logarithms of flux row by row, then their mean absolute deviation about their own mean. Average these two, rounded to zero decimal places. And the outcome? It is 200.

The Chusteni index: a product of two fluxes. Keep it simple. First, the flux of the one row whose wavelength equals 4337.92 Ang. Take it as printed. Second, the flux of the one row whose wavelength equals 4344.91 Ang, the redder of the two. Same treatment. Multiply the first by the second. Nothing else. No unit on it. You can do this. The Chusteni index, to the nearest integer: 531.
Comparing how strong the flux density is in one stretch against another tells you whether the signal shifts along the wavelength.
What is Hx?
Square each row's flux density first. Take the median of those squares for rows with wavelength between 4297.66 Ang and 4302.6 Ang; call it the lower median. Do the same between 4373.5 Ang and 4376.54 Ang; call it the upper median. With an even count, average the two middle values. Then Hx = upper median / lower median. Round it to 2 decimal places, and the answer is 1.79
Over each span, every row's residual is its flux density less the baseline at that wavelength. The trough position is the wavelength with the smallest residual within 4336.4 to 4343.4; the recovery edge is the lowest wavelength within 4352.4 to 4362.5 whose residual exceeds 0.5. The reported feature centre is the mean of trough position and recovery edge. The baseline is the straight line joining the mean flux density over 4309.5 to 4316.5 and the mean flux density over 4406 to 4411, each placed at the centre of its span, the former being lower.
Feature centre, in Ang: 4346.9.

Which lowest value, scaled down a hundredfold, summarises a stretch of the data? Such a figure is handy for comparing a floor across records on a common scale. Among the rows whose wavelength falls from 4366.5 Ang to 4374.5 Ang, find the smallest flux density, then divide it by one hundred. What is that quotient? 0.2650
